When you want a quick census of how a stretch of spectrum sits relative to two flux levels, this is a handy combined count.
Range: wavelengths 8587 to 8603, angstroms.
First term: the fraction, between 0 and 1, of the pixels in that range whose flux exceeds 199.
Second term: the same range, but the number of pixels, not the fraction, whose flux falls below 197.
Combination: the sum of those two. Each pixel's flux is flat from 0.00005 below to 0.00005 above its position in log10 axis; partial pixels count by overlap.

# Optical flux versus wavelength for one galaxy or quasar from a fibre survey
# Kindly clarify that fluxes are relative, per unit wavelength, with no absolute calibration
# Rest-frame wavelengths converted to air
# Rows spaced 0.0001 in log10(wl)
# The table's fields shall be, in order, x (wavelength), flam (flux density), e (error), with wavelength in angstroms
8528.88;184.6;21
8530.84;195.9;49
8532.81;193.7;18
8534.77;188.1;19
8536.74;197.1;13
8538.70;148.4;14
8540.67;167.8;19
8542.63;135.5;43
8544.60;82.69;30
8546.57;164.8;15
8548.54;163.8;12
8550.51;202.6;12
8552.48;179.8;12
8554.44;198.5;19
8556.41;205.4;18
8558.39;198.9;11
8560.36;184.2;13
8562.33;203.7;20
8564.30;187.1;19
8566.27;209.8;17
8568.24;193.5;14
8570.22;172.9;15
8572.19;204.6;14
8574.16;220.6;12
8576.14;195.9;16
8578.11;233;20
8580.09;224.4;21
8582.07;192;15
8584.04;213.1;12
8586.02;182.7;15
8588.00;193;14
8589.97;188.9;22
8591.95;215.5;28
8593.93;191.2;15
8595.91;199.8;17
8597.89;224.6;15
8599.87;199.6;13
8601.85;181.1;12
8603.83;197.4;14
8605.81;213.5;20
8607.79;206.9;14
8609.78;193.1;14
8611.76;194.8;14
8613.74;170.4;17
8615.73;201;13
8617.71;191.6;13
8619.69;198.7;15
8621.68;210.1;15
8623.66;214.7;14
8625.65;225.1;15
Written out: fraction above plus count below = 4.50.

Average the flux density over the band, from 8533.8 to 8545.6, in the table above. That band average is 153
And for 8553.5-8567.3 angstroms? 198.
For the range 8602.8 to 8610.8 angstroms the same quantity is 203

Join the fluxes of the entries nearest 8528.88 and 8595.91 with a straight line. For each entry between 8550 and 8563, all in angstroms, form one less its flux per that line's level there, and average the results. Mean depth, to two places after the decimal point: -0.03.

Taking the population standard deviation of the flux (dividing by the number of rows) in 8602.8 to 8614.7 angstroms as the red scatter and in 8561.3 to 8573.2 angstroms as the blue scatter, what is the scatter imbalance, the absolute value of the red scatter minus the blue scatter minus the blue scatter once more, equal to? 12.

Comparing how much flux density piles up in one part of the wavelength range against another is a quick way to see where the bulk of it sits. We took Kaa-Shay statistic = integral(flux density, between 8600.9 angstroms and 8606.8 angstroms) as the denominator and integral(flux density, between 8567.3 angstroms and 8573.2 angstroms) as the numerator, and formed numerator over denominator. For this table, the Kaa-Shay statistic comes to 0.96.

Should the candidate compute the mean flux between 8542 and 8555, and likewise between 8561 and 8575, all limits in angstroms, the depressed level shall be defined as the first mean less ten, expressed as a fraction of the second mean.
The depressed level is 0.76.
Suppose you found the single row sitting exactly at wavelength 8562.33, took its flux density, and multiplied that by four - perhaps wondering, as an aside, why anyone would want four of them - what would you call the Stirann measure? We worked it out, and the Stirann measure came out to 815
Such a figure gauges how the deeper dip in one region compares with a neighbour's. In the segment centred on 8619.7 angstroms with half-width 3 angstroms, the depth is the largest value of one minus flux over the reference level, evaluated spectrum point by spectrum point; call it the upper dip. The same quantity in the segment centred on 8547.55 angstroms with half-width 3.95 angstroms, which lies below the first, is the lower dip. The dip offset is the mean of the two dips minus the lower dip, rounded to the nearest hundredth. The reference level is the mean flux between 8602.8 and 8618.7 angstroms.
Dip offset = -0.28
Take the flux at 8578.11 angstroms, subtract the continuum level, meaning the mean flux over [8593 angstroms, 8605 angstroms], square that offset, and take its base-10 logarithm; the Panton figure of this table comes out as 3.1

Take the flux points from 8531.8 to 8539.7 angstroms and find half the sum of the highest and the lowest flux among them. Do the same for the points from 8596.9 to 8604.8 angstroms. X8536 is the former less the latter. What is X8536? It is -30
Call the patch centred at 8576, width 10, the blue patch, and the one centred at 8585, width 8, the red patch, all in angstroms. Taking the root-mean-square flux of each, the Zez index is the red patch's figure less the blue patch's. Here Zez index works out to -21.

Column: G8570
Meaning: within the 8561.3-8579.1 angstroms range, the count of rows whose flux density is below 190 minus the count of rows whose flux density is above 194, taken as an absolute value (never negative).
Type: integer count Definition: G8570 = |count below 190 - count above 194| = 4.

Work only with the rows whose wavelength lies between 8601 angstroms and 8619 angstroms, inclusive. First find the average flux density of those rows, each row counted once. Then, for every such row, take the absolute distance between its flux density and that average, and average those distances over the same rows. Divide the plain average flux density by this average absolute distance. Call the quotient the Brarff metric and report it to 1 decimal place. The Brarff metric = 21.1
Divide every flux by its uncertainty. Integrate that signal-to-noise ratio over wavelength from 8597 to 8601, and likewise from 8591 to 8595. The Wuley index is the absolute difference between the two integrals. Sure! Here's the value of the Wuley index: 20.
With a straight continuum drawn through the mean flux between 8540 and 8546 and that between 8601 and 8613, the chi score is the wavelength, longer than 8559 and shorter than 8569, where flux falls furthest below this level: 8564.30 angstroms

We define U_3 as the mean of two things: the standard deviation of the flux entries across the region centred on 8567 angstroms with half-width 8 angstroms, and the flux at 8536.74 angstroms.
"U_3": 106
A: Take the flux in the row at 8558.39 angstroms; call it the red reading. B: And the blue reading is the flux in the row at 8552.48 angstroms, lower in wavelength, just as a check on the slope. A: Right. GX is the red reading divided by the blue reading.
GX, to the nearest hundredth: 1.11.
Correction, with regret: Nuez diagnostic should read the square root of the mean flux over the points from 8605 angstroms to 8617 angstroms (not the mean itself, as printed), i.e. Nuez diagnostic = 14.0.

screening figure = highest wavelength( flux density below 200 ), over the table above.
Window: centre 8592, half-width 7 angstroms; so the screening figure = 8595.91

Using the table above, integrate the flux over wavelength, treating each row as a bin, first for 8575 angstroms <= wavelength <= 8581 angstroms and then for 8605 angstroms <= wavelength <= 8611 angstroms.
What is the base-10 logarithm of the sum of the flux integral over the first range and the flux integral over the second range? 3.40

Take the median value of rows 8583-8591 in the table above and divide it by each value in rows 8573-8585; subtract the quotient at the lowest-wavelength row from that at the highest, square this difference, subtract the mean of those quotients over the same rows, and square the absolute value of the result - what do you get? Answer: 0.81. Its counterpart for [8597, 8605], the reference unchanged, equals 0.89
